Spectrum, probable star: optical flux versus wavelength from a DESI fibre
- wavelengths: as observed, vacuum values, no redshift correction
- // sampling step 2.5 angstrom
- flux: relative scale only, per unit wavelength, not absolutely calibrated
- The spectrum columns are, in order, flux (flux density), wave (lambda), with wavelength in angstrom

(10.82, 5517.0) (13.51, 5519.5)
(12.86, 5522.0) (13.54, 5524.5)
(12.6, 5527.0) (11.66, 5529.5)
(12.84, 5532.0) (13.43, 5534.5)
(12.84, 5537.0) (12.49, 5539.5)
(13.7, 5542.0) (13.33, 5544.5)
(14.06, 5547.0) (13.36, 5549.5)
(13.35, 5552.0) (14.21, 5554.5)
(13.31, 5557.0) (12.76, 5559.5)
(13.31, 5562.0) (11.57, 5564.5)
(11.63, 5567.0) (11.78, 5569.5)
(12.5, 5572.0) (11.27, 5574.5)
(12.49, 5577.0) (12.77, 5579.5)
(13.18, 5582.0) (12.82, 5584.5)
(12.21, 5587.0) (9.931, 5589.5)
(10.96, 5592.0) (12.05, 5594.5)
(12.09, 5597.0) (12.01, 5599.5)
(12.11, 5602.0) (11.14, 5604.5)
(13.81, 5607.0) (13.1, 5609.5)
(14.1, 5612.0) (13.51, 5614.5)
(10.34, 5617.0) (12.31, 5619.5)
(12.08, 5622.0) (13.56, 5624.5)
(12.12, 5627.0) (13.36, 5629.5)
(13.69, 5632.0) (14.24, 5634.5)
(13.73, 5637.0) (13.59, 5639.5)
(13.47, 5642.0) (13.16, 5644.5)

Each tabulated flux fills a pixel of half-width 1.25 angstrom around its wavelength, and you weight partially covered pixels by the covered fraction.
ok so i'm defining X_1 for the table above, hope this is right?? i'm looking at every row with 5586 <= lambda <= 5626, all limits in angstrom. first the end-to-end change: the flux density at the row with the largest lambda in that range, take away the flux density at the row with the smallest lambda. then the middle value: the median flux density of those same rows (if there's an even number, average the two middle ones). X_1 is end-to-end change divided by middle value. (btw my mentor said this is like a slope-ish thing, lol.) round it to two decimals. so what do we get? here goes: 0.11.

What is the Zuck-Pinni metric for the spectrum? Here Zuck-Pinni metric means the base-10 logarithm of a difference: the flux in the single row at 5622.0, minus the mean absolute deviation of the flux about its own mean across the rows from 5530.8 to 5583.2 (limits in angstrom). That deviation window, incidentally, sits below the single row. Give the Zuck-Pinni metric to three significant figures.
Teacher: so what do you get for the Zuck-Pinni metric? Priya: 1.06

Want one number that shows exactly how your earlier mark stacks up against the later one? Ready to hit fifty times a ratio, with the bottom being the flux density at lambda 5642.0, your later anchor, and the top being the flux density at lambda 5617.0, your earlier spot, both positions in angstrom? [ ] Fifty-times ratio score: 38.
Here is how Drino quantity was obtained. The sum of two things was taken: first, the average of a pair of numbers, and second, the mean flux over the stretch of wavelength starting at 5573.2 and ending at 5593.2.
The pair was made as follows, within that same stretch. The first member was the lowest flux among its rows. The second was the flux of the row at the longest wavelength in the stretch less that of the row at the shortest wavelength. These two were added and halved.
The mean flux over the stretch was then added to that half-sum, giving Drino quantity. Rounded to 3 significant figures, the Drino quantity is 16.8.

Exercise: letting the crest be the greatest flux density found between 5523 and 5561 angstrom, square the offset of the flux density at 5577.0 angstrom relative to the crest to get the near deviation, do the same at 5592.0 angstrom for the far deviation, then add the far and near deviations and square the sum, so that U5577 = 183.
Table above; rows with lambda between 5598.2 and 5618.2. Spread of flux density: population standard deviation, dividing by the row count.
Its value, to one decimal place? 1.3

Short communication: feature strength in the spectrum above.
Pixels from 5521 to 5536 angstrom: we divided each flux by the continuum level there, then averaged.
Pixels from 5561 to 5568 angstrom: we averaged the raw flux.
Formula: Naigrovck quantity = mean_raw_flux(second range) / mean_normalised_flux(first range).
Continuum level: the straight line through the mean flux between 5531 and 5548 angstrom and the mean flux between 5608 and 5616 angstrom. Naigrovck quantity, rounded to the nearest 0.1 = 12.5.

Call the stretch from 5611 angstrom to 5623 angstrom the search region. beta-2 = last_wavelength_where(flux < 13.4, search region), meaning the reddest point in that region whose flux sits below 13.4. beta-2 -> 5622.0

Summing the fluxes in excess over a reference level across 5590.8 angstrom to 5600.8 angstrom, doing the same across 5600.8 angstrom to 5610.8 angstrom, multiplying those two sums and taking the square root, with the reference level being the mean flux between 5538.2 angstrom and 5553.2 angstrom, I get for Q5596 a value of 4.6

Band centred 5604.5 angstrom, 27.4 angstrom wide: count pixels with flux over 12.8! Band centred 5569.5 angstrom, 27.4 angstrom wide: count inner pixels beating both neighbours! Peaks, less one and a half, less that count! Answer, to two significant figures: -3.5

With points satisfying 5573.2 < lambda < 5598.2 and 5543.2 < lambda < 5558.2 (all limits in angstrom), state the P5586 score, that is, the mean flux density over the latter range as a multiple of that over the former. 1.14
